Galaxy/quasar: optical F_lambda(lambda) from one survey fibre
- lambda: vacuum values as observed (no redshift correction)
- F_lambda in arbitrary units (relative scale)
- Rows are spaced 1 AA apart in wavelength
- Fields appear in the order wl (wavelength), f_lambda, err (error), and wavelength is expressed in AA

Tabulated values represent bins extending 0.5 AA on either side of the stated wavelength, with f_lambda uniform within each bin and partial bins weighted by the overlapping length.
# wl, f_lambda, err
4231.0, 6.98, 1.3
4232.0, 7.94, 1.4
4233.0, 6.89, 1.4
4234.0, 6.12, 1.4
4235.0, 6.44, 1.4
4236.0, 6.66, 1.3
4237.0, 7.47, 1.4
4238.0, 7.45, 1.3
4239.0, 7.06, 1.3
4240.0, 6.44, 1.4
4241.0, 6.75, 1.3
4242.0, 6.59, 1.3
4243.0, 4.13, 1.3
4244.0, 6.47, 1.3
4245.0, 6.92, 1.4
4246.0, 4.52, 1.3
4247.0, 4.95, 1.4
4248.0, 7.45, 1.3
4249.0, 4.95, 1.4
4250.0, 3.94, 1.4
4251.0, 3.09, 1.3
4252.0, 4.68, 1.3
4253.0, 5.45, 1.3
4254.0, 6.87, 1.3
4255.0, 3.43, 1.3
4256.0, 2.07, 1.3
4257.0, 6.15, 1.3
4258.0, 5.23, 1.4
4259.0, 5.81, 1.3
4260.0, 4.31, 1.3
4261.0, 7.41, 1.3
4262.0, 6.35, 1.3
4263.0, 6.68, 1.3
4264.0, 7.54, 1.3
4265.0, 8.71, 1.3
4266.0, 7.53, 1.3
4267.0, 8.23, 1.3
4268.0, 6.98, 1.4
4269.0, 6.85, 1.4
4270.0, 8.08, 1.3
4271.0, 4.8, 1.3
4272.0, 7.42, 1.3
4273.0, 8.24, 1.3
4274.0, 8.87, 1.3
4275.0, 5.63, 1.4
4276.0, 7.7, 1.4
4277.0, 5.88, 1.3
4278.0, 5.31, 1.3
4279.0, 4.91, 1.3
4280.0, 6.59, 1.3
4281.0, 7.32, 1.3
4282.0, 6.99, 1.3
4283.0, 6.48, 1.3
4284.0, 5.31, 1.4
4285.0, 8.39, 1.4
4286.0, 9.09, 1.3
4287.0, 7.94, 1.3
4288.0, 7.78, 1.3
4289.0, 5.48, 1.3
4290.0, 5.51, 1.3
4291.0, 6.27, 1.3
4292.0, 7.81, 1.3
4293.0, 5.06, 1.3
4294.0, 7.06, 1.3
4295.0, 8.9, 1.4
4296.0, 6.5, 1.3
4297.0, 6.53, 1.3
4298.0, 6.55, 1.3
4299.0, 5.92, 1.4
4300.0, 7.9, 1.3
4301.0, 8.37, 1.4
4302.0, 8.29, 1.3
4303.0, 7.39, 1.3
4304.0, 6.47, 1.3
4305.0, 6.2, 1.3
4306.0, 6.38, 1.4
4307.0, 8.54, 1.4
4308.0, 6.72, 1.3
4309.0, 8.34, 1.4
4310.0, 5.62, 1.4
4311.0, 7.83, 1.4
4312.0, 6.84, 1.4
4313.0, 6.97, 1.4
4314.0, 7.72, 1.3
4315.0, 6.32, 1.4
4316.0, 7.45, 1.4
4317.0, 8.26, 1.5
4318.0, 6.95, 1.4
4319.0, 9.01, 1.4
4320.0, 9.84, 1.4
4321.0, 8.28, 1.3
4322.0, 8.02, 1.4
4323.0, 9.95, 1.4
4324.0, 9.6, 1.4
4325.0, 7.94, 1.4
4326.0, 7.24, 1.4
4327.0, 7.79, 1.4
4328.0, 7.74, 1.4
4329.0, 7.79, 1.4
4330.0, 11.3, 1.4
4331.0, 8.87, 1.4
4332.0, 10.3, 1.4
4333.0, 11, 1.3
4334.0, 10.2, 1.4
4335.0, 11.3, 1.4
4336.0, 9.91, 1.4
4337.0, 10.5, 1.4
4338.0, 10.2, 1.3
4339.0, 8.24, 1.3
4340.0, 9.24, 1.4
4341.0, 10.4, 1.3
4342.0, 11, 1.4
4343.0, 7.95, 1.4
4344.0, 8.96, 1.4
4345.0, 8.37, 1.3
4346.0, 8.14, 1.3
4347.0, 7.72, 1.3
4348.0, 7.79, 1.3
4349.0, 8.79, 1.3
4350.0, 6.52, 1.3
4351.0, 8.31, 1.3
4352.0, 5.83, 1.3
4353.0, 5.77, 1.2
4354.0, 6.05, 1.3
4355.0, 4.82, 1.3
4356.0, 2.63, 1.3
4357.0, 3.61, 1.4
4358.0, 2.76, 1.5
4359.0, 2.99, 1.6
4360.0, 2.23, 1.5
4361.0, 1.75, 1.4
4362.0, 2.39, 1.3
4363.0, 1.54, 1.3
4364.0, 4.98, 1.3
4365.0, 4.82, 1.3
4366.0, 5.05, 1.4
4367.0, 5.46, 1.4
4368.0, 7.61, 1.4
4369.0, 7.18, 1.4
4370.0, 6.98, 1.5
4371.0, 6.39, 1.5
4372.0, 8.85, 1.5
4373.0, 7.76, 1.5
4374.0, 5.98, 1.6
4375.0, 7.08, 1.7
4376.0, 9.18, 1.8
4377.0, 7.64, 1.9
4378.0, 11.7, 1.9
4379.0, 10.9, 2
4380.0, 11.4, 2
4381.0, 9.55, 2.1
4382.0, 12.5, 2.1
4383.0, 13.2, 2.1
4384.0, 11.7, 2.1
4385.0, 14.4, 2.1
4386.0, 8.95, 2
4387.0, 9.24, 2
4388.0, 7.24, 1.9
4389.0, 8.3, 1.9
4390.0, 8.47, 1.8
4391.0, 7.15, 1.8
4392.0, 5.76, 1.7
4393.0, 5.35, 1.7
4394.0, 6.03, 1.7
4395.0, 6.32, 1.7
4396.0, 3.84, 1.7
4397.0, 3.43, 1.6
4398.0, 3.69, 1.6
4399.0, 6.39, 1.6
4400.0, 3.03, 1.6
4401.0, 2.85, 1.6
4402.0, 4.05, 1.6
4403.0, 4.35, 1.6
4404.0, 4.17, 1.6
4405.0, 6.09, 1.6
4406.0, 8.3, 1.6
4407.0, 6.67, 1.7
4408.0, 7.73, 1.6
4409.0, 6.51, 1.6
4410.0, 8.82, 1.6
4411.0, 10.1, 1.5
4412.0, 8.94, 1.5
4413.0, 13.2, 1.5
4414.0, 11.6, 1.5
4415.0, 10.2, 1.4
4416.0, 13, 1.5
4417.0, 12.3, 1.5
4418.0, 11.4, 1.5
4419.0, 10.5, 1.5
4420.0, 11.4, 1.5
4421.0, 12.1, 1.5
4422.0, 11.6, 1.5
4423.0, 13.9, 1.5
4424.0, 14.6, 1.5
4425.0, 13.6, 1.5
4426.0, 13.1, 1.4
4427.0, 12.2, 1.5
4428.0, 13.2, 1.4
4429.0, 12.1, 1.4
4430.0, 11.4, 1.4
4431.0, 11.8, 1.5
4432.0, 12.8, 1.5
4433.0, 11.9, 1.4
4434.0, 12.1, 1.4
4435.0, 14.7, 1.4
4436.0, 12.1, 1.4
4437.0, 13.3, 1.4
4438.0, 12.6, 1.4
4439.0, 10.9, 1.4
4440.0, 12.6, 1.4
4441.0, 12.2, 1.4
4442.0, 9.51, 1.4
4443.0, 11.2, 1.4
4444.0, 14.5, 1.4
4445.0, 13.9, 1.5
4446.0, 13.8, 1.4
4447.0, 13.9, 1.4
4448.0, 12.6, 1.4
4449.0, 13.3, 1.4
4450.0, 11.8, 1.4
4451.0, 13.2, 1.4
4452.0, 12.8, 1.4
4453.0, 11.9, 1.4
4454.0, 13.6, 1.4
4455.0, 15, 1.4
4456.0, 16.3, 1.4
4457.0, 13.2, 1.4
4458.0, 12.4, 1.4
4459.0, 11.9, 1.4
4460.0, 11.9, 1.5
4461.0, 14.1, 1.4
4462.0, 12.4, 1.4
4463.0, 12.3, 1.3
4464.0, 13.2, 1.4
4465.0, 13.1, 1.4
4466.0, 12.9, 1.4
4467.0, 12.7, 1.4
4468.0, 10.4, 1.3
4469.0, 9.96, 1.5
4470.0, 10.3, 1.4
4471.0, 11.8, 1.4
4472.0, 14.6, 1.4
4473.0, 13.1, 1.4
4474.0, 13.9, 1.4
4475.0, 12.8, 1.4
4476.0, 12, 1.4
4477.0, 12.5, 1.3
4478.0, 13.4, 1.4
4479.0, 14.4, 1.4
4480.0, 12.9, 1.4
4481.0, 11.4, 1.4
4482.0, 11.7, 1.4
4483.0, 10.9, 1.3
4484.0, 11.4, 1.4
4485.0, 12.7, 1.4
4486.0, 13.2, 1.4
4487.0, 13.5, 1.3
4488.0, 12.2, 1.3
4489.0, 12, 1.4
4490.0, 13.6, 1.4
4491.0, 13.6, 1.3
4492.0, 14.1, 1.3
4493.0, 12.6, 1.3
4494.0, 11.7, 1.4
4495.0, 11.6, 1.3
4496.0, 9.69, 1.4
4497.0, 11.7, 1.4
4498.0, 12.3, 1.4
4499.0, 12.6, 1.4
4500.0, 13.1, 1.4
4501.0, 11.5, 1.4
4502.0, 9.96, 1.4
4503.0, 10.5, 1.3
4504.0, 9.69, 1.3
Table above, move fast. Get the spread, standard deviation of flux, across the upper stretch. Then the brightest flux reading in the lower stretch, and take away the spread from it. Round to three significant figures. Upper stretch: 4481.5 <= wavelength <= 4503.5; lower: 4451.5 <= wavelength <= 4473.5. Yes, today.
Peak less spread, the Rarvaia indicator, 15.1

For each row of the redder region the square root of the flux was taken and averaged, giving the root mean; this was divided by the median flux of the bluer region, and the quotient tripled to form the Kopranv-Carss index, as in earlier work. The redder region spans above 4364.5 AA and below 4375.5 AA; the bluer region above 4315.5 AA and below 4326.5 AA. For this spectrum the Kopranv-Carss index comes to 0.93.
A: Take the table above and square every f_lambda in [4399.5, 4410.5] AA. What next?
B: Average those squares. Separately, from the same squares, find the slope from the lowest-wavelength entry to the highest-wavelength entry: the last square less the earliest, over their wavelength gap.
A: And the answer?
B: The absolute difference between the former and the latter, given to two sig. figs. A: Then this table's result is 30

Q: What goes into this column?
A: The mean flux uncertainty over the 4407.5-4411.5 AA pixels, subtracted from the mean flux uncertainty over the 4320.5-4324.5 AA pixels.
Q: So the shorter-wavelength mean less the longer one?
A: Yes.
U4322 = -0.20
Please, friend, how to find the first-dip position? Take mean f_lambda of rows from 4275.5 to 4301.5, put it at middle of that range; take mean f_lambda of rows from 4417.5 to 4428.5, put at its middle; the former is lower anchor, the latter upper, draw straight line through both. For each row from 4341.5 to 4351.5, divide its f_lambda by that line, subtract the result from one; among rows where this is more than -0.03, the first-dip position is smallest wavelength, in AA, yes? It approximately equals 4343.0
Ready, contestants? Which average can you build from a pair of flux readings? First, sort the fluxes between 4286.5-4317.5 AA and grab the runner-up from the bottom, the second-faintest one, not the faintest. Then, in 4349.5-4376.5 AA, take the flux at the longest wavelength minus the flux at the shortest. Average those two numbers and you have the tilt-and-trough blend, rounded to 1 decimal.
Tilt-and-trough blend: 4.1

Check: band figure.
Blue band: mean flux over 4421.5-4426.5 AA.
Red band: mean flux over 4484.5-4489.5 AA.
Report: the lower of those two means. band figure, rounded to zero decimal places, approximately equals 13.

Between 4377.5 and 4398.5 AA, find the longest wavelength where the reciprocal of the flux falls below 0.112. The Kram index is 4387.0 AA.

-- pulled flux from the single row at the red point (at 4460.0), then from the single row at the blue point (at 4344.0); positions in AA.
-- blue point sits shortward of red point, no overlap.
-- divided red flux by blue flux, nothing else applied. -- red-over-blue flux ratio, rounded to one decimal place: 1.3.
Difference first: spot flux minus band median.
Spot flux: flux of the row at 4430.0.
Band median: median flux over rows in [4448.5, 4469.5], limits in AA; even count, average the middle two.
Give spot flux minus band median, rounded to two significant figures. -1.4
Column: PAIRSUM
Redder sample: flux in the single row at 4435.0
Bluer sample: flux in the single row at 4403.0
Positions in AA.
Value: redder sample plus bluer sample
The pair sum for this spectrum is 19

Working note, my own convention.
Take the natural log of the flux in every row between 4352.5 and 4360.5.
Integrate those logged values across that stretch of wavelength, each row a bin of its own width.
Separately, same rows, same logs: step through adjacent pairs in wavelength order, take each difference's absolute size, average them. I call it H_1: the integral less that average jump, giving 10.0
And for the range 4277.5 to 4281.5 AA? 7.0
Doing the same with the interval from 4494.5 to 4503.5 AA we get 21.8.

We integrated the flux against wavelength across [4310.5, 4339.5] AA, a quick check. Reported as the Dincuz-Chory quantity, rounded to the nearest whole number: 253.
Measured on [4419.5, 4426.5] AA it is 90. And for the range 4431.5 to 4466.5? 450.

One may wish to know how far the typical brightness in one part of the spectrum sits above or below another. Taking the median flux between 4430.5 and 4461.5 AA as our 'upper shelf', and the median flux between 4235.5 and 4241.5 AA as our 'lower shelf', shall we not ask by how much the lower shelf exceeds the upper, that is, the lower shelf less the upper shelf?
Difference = -5.7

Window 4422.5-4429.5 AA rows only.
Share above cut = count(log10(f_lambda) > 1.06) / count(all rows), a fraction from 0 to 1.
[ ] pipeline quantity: 1.0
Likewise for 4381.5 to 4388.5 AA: 0.6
